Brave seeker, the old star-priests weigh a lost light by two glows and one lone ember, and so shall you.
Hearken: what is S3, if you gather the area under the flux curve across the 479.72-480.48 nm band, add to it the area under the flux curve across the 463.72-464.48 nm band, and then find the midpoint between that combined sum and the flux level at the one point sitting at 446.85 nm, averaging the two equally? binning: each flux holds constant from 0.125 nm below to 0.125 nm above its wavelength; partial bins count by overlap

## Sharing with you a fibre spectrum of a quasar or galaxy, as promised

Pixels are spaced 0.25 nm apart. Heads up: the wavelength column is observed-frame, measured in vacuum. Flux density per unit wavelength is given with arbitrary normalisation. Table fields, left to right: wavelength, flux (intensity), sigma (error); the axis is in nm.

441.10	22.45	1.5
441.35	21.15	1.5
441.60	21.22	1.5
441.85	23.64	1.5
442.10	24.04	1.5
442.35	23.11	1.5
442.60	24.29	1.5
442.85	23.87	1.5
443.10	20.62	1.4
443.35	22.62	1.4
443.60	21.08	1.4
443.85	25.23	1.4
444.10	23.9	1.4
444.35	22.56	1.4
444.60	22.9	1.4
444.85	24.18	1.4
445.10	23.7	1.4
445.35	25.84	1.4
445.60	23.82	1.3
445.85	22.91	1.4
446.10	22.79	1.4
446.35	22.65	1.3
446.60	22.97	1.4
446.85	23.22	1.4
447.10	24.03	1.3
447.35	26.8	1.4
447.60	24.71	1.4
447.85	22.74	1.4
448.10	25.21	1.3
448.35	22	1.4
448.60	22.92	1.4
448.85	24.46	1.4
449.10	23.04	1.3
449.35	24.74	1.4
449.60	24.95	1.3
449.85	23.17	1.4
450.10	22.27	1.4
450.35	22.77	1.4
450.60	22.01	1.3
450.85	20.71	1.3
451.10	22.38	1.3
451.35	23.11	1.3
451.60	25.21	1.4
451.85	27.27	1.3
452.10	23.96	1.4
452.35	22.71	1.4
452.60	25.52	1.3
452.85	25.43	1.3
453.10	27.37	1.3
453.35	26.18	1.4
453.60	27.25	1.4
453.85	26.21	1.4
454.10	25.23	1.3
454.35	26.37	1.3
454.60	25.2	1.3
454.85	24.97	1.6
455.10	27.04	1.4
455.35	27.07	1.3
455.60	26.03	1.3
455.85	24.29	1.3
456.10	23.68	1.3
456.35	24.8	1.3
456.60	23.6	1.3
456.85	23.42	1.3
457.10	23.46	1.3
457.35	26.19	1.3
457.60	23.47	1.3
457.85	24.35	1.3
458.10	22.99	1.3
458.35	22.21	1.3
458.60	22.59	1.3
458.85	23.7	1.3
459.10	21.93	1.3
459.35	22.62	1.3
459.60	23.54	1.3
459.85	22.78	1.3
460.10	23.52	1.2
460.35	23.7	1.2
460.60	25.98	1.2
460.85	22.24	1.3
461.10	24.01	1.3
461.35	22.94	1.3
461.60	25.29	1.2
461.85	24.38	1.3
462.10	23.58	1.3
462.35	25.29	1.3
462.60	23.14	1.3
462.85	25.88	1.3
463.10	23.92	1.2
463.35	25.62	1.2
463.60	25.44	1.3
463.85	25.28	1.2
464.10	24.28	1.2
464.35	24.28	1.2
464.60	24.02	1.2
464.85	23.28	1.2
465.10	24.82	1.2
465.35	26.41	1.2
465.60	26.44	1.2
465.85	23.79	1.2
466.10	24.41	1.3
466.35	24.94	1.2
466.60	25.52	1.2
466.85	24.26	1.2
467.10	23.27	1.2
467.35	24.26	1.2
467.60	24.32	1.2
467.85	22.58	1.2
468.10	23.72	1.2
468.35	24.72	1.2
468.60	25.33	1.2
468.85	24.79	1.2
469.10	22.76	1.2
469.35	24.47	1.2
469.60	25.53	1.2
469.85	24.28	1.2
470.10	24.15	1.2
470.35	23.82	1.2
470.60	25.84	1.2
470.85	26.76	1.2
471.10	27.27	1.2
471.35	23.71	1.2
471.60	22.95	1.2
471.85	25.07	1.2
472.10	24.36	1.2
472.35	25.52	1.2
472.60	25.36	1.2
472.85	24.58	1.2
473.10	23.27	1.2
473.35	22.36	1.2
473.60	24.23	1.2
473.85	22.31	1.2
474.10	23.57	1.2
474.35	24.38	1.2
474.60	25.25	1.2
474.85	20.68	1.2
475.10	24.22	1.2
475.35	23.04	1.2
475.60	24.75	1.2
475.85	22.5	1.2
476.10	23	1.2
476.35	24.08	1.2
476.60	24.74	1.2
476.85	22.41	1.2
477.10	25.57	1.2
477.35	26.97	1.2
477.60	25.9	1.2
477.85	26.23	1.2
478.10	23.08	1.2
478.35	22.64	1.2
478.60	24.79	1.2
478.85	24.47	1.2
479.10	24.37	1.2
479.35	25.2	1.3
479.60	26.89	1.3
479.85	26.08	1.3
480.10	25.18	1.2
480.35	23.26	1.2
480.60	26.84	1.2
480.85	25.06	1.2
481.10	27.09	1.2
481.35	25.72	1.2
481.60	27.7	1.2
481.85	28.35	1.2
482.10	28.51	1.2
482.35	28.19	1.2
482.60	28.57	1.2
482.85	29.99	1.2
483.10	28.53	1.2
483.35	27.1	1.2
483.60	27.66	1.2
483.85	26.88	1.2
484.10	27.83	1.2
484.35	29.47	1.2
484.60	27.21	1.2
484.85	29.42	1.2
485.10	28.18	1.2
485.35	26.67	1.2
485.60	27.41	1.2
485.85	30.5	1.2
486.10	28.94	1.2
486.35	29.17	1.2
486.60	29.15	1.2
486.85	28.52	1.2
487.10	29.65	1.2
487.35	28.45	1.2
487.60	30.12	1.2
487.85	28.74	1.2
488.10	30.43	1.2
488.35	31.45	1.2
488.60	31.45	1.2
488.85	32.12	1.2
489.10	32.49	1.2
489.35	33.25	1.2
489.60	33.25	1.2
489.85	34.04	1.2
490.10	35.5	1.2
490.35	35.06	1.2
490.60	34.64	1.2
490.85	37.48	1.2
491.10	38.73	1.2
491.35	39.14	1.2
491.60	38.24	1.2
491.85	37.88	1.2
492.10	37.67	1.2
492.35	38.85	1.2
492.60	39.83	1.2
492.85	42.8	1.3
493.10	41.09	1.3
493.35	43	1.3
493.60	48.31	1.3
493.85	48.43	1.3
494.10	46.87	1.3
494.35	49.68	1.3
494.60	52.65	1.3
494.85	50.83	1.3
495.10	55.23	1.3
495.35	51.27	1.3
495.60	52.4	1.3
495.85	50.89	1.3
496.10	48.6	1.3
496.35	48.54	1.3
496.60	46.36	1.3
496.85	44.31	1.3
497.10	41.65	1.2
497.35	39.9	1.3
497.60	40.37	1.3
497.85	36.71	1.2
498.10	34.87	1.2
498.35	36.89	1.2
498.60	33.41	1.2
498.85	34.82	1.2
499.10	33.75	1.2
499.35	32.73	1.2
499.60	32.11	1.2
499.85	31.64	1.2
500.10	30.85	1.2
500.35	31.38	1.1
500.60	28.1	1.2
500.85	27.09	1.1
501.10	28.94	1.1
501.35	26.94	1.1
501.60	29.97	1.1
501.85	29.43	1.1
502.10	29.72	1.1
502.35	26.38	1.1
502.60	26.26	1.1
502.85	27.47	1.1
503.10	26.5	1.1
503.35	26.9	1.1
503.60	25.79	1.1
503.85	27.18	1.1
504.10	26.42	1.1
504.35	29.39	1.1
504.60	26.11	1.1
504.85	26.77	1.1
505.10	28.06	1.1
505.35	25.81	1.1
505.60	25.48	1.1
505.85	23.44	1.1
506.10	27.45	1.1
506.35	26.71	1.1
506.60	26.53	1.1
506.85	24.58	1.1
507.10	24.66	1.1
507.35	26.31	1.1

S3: 30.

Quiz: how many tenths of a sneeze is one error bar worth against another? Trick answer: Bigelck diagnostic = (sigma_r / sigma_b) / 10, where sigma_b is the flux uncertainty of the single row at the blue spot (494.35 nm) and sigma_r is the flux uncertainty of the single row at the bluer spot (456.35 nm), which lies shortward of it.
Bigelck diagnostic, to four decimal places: 0.1000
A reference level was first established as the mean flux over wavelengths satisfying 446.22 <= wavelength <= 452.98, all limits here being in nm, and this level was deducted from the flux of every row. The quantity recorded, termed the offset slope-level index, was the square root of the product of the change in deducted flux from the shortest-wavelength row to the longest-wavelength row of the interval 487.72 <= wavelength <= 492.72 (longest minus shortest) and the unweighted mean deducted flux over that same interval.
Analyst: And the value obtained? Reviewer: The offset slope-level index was 11.2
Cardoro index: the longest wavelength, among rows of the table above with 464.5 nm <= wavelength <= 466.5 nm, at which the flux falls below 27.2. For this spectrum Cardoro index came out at 466.35 nm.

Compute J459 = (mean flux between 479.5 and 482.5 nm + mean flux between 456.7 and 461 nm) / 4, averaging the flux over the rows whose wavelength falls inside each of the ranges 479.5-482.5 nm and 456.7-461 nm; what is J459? 12.5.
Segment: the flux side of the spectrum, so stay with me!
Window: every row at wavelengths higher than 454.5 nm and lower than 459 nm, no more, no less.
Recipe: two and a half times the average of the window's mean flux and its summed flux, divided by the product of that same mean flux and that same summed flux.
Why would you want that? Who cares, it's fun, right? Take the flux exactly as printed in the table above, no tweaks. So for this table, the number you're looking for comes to 0.0541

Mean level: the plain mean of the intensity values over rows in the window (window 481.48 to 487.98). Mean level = 28.5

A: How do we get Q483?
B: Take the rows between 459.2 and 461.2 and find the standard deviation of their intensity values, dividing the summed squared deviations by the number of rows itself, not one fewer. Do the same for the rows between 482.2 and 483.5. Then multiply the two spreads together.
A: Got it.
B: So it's 1.0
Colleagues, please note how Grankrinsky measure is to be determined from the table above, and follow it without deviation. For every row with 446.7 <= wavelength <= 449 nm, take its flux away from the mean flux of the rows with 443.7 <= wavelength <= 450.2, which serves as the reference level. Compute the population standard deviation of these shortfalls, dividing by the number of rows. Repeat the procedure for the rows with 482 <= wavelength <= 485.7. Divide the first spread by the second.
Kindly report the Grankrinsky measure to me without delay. 1.4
